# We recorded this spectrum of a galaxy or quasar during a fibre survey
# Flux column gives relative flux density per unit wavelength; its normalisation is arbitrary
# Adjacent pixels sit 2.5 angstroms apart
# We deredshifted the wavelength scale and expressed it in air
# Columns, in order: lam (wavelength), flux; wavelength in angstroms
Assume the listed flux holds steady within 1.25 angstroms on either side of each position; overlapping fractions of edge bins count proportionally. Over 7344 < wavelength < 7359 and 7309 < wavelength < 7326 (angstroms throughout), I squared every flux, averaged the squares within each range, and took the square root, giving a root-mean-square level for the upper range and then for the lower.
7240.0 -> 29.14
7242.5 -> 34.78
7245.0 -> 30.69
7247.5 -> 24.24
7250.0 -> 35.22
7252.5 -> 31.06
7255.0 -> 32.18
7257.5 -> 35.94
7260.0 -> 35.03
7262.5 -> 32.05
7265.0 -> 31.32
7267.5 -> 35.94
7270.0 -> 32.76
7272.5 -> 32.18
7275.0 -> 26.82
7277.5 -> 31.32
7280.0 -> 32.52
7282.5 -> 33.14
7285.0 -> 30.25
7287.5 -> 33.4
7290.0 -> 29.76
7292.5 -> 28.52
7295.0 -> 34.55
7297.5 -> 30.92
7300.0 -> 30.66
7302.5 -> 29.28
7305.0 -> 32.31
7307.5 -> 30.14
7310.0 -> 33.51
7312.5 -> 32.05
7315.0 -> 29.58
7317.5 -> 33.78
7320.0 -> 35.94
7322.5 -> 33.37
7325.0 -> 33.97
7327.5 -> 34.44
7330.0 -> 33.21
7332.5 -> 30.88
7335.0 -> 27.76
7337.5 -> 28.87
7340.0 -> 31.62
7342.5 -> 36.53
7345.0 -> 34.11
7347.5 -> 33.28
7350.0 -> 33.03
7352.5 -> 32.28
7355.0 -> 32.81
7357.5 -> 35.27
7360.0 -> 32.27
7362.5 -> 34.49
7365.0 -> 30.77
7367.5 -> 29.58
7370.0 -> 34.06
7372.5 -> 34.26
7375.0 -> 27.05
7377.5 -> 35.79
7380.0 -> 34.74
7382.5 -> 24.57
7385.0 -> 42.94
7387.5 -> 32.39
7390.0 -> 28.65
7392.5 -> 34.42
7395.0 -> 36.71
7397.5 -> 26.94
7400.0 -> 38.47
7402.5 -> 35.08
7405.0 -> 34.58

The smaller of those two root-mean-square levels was 33.2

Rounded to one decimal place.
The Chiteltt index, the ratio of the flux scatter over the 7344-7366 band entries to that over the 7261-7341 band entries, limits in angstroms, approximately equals 0.6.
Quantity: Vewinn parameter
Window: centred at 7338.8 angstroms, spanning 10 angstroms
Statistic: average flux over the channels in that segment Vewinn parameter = 31.2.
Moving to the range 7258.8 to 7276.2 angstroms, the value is 32.3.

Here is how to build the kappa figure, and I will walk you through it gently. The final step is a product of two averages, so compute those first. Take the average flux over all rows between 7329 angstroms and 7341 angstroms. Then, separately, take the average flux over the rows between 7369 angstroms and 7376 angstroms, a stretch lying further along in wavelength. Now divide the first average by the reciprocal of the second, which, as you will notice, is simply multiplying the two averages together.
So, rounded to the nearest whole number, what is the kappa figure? 969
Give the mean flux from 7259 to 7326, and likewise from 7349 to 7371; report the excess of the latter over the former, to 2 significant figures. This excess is 0.69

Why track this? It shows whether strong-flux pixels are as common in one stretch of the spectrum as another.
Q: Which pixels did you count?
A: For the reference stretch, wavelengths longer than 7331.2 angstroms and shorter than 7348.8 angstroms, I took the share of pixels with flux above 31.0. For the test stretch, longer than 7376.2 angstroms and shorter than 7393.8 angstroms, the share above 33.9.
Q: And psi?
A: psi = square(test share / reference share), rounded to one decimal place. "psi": 1.0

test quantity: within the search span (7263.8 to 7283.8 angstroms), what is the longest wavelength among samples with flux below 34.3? 7282.5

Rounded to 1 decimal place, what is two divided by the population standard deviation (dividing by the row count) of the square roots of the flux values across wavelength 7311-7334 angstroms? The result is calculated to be 12.6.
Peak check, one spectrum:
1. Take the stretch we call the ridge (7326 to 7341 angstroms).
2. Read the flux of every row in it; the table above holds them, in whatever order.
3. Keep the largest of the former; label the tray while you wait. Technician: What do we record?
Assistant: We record 34.44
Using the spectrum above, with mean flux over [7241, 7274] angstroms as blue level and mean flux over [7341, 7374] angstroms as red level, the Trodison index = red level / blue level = 1.022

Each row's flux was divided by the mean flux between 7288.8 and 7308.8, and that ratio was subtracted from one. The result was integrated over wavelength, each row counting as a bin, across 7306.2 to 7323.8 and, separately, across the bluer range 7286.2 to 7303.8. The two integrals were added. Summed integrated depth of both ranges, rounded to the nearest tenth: -1.2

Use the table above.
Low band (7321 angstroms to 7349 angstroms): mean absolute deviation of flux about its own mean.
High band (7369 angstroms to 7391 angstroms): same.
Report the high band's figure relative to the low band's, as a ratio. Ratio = 2.0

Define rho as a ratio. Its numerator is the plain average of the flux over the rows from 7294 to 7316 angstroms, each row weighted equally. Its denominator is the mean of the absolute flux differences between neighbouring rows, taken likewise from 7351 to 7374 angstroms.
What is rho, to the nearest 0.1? 14.1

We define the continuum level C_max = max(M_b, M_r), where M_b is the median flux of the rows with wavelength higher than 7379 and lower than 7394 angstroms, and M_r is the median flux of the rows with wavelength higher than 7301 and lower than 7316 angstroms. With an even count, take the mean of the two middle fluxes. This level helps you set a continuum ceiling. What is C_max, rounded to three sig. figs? 33.4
